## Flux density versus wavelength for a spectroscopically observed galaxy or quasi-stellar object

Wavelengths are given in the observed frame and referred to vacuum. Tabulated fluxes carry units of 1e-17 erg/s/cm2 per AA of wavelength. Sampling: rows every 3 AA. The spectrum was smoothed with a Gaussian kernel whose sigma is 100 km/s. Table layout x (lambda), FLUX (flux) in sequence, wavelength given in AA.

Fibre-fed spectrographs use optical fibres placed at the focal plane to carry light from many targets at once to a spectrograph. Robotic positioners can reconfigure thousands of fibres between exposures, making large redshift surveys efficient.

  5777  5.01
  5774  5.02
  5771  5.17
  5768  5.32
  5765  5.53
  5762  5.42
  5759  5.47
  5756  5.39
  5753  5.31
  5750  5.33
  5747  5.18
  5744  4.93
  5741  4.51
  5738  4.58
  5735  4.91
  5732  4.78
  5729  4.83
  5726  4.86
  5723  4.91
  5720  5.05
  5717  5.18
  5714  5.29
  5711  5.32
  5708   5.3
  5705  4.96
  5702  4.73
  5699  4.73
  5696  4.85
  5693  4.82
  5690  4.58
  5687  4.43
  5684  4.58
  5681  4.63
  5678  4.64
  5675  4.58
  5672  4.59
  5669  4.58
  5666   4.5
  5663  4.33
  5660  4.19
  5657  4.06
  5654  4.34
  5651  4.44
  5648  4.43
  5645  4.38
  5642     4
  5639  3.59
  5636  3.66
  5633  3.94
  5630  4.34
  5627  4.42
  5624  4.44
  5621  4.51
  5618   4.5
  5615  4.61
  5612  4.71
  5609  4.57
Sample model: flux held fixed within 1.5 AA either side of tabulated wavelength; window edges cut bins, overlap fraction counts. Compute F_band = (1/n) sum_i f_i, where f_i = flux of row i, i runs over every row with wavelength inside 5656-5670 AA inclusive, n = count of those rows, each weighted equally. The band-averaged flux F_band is 4.33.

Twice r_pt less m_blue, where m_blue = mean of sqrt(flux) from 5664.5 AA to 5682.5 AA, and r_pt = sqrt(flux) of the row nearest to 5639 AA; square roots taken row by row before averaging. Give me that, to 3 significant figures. 1.65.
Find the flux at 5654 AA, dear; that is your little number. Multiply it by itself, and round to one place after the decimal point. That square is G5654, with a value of 18.8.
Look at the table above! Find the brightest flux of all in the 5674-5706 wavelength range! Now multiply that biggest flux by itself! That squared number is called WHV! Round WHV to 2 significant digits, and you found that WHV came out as 25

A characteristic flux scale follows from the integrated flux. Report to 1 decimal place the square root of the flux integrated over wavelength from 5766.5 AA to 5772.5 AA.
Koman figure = 5.6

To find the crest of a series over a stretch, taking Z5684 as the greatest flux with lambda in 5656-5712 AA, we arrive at 5.32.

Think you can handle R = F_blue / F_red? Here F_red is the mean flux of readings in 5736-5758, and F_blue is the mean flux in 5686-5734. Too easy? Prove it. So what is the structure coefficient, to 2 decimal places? 0.98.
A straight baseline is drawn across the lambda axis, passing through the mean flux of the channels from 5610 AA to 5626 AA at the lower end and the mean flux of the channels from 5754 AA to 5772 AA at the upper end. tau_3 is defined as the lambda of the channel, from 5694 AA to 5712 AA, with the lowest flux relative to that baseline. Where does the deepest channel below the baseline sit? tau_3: 5702 AA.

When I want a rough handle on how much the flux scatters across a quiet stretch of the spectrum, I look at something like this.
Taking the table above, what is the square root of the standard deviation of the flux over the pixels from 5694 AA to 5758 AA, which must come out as 0.51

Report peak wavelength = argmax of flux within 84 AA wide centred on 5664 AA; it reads 5705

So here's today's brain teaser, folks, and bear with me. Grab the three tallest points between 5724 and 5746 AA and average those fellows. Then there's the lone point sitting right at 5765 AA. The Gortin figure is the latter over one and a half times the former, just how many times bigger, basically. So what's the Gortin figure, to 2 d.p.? 0.75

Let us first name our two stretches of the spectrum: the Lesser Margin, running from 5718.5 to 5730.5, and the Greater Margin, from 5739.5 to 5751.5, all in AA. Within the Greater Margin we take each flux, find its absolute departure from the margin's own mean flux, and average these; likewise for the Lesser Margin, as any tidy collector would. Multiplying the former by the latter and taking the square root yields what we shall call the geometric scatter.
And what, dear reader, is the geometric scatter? 0.14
